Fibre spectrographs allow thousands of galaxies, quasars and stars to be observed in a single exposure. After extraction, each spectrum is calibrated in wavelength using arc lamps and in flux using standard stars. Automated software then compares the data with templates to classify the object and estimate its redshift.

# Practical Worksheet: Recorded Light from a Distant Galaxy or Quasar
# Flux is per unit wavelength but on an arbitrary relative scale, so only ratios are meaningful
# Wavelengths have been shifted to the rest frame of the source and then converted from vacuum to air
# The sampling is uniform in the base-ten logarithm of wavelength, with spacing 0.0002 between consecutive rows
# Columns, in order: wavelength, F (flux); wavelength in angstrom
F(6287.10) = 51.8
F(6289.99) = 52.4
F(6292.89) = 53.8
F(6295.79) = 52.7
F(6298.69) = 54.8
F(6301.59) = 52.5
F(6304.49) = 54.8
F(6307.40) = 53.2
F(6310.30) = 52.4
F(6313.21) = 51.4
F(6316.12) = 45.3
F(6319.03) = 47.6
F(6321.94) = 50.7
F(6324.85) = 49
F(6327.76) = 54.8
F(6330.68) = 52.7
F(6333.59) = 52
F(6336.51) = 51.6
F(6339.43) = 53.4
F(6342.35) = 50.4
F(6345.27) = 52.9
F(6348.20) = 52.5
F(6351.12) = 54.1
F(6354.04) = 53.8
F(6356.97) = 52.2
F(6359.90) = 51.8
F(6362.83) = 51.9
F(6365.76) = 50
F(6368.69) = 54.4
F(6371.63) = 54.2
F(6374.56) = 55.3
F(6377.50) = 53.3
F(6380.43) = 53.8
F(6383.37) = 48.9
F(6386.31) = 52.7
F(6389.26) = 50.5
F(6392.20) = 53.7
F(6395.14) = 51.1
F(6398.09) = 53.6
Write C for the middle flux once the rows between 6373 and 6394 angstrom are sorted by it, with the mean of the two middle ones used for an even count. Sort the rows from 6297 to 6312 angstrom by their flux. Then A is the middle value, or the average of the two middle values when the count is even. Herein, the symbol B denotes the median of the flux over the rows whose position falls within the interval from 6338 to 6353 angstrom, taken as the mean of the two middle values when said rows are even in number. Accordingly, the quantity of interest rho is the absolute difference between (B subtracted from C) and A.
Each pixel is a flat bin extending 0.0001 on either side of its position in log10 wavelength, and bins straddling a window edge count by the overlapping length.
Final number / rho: 52.8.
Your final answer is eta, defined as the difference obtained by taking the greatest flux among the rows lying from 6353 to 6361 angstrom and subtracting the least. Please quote 2.0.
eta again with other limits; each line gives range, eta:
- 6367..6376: 1.1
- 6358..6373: 4.4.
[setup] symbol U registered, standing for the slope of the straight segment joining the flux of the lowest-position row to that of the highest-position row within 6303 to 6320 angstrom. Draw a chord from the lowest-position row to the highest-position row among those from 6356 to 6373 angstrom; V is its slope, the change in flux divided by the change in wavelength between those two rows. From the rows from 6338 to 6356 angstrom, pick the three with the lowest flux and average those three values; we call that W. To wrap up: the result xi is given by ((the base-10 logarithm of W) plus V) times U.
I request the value -0.9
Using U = -0.50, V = 0.14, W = 51.9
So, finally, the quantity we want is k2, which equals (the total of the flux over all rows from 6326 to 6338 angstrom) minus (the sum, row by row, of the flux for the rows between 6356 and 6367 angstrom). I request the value 5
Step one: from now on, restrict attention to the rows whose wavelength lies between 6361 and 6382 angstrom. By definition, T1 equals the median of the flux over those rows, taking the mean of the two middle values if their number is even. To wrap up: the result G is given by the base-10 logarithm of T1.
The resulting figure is 1.73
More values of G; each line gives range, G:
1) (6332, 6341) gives 1.72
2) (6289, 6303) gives 1.72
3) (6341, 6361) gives 1.72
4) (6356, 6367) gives 1.71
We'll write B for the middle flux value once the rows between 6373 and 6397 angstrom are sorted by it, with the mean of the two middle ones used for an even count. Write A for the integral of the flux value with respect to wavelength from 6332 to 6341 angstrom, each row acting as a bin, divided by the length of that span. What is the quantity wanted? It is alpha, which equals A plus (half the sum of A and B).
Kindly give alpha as 105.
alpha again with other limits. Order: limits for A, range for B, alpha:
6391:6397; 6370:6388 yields 105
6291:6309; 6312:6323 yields 105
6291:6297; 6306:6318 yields 106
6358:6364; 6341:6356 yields 104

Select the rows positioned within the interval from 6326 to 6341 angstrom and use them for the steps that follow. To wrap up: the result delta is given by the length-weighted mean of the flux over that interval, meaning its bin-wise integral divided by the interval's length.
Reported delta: 52.8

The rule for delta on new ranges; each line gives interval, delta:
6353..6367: 51.9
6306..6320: 50.0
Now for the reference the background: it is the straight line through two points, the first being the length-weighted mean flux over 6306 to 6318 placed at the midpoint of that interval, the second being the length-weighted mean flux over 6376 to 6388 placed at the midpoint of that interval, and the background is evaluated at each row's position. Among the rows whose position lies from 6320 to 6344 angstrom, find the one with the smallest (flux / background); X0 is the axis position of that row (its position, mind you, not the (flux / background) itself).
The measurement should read 6324.85 angstrom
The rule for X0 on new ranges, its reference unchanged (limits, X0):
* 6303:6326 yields 6316.12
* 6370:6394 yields 6383.37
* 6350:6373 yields 6365.76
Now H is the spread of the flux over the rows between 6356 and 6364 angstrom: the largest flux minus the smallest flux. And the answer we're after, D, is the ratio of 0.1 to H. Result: 0.250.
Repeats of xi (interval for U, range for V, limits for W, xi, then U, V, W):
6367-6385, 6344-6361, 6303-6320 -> -0.6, -0.37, -0.08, 48.1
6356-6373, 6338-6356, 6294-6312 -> 0.2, 0.14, 0.03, 52.5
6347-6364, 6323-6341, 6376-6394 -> -0.1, -0.04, 0.30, 50.7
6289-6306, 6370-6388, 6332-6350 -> 0.3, 0.17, -0.10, 51.3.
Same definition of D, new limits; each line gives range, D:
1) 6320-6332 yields 0.017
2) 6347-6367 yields 0.024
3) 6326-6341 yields 0.031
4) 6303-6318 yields 0.011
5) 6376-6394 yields 0.020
